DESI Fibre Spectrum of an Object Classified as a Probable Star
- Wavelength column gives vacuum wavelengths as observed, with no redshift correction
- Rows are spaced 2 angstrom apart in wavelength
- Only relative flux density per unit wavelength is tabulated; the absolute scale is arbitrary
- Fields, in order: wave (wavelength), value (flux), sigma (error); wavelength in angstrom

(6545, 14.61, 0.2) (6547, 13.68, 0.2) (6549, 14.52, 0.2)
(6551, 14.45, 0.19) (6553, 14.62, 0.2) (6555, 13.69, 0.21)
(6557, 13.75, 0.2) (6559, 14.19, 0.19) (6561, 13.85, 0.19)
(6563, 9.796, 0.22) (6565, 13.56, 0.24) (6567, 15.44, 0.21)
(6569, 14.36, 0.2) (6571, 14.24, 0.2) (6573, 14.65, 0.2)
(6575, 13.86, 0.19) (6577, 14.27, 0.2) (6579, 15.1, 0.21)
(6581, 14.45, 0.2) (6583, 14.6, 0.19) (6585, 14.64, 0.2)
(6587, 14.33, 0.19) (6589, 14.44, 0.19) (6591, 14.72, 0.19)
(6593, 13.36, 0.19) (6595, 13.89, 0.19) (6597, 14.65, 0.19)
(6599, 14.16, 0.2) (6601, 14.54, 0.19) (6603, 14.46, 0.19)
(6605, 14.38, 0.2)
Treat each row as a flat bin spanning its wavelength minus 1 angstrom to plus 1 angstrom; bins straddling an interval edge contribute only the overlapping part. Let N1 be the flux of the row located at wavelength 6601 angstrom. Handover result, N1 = 14.54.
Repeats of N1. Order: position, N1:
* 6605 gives 14.38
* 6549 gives 14.52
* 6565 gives 13.56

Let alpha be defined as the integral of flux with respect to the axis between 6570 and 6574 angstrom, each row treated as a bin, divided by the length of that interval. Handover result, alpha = 14.4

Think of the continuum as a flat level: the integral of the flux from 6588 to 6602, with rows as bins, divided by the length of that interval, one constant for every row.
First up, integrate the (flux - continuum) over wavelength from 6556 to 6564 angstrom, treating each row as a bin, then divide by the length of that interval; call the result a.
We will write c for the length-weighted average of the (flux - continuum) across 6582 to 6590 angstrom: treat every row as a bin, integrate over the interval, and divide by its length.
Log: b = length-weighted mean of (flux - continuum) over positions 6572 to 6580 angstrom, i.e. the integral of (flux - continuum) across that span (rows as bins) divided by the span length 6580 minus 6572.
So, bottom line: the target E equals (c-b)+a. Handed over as -1.3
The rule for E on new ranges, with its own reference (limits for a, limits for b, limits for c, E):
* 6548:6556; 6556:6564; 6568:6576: 1.4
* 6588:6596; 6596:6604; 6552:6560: -0.5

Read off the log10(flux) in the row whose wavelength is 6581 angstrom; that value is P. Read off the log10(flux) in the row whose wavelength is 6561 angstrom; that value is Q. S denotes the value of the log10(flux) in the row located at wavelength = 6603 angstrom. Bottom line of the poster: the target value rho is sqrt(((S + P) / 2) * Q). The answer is 1.15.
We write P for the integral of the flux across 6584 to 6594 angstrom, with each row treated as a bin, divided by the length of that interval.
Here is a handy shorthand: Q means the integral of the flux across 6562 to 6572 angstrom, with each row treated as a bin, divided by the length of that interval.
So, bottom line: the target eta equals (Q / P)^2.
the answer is 0.89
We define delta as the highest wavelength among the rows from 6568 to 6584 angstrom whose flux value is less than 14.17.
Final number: 6575 angstrom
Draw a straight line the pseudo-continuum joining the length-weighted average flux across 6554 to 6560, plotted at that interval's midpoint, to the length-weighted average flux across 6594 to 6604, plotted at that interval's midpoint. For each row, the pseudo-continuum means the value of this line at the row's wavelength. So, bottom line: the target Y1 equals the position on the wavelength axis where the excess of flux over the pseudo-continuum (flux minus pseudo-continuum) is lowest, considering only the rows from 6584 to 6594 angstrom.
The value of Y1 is 6593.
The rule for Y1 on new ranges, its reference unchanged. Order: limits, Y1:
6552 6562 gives 6555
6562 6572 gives 6563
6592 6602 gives 6593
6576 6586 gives 6577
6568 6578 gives 6575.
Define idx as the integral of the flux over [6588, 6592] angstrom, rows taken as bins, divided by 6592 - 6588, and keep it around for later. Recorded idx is 14.58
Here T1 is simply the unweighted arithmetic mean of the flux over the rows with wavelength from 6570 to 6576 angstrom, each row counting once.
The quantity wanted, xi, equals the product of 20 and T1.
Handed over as 285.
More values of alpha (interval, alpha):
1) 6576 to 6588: 14.6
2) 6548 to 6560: 14.2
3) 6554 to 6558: 13.7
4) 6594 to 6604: 14.3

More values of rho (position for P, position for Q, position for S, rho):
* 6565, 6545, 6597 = 1.16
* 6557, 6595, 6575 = 1.14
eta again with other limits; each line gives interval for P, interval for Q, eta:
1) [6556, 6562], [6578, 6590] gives 1.10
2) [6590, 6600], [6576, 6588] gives 1.06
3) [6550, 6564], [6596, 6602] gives 1.15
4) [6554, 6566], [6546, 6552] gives 1.17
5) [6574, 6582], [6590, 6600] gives 0.96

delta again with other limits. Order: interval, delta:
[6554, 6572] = 6565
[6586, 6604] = 6599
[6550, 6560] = 6557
